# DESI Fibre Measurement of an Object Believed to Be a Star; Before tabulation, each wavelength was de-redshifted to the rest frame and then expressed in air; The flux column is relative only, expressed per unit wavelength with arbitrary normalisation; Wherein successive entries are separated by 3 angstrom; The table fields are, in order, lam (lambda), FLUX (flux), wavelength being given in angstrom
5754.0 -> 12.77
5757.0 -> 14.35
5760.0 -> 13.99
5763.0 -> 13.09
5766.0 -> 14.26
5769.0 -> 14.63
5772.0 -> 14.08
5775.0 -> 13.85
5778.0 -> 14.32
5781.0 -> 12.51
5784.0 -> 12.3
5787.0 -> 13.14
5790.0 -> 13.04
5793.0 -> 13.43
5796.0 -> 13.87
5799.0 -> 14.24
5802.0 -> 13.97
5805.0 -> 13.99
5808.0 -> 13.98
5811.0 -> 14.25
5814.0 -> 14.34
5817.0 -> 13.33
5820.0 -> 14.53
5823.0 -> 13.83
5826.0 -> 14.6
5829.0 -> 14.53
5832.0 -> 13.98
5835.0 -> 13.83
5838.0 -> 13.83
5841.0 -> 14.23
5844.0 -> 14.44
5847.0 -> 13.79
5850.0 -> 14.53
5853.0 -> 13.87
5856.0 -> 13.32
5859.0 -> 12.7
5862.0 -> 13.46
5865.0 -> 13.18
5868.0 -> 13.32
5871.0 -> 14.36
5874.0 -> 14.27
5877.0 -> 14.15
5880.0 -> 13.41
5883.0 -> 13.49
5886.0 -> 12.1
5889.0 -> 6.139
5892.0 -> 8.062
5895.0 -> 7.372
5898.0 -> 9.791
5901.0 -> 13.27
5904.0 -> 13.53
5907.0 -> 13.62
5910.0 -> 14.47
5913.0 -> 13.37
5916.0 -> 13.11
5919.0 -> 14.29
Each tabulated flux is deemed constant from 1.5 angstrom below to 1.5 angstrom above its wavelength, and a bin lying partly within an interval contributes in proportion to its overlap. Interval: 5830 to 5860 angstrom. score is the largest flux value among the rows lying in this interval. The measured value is 14.53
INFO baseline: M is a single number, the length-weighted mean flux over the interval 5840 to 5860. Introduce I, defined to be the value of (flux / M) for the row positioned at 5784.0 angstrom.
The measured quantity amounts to 0.89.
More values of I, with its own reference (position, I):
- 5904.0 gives 0.98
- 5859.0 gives 0.92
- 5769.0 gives 1.06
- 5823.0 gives 1.00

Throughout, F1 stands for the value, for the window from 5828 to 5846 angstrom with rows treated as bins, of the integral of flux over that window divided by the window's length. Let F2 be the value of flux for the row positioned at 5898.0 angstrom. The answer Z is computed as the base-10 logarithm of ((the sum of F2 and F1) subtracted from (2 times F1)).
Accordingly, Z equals 0.6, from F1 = 14.1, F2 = 9.791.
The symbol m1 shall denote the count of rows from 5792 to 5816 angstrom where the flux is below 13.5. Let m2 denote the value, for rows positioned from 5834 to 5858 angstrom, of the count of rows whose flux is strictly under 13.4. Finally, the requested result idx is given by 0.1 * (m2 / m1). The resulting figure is 0.10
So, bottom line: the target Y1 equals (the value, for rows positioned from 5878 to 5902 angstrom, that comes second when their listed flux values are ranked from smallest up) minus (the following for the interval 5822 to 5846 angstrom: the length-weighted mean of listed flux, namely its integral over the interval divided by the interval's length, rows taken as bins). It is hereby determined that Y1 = -6.8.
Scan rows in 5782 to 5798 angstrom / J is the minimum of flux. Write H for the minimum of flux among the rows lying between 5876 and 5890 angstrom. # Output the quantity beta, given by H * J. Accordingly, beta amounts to 76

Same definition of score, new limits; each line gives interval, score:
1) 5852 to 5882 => 14.36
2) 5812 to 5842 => 14.6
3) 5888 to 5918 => 14.47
